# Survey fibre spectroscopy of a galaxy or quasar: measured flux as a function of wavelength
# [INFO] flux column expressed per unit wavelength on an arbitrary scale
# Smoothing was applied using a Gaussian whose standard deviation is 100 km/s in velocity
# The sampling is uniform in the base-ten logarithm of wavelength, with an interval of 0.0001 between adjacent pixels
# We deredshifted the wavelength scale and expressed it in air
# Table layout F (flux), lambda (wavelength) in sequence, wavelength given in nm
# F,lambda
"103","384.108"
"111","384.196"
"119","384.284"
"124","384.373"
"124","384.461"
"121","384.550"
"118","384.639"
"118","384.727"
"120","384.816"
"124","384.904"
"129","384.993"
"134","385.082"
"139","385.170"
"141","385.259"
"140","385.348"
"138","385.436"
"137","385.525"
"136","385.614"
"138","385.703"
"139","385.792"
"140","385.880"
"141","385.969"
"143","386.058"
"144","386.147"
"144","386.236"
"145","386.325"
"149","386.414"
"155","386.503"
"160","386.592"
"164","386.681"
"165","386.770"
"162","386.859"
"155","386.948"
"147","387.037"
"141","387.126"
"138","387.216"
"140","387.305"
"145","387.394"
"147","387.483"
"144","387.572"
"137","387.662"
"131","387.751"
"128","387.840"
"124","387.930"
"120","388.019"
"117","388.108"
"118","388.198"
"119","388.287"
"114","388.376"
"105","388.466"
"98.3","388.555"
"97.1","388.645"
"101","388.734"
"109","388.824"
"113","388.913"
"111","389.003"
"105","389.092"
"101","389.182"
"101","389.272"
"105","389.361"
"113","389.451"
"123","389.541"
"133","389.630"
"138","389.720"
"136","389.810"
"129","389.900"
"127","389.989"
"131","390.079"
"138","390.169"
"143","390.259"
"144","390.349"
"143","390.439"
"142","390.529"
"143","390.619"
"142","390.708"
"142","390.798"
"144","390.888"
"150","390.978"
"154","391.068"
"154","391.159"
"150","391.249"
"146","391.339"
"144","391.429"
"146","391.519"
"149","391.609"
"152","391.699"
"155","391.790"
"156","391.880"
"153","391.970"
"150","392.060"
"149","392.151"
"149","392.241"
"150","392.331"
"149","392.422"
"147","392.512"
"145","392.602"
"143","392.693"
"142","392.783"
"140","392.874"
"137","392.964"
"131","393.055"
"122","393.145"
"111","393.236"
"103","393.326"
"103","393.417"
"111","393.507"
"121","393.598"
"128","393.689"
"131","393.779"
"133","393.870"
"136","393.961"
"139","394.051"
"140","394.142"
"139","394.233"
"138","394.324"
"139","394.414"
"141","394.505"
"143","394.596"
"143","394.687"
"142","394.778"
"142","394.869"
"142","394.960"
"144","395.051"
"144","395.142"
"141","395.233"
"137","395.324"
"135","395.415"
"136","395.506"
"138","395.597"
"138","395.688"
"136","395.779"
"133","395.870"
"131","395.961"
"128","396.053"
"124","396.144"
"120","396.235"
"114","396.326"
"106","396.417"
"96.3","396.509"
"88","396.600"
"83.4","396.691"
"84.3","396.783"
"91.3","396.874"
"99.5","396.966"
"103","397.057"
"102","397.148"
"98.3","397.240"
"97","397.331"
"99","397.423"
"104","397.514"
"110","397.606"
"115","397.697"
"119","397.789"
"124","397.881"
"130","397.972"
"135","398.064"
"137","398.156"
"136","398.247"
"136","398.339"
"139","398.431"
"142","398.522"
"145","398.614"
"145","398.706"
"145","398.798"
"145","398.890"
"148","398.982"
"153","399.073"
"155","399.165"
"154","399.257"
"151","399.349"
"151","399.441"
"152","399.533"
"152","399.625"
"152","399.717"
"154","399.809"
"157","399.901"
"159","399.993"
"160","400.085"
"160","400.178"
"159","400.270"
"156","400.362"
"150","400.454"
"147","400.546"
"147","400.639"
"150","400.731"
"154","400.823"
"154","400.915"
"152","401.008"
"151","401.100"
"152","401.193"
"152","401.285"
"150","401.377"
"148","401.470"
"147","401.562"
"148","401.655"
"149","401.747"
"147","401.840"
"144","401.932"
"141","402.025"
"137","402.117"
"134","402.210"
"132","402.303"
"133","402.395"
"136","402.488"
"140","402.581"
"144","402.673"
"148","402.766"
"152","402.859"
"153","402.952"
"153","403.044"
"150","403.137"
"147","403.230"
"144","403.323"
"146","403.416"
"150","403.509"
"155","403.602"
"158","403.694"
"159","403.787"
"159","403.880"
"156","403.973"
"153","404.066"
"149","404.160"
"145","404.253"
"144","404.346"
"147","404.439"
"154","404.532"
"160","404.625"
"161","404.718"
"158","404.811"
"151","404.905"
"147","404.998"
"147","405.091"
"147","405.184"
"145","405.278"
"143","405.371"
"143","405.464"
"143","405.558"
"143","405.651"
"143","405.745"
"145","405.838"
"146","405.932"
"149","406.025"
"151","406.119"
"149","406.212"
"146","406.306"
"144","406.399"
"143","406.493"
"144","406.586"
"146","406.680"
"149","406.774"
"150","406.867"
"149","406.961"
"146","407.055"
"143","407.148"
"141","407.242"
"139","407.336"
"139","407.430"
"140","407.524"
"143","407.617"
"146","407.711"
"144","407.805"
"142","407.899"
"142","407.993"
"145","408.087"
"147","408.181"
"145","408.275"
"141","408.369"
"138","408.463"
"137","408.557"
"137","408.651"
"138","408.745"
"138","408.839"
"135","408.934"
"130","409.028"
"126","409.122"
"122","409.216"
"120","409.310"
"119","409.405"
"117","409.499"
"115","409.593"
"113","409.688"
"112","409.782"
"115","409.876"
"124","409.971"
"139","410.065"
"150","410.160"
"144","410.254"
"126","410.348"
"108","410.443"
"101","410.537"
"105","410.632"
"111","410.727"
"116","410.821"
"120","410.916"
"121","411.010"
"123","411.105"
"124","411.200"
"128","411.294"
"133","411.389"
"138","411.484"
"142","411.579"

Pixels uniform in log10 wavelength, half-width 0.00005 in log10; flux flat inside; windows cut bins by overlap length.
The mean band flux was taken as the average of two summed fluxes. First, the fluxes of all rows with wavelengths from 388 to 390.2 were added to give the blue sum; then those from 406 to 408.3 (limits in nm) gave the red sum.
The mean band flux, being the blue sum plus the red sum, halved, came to 3262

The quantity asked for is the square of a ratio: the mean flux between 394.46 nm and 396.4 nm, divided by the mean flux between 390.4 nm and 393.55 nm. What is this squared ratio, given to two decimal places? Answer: 0.92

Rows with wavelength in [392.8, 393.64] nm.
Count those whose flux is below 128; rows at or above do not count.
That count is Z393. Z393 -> 6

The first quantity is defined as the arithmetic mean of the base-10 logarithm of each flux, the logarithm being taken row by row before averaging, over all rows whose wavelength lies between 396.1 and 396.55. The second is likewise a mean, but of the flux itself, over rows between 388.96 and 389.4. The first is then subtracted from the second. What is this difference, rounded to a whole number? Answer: 103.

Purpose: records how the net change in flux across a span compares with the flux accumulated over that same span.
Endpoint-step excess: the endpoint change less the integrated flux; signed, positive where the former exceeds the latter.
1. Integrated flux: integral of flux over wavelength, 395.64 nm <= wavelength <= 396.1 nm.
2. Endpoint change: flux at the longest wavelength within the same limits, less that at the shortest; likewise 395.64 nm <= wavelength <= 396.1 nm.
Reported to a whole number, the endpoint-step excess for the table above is -71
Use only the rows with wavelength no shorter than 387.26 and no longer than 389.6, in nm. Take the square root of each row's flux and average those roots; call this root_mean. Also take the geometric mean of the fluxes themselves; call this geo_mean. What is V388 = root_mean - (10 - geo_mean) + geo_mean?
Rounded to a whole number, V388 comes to 235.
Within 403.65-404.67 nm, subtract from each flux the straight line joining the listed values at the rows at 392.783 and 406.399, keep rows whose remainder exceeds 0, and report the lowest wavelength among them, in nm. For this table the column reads 403.694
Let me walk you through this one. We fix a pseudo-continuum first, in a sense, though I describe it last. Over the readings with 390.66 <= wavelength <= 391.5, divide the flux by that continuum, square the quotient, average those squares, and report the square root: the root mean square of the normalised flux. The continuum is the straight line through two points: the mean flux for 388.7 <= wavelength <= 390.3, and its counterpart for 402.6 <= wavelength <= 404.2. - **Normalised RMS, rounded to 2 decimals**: 1.19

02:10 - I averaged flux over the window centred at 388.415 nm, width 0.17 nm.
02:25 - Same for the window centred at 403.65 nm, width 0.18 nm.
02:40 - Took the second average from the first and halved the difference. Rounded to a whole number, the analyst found -24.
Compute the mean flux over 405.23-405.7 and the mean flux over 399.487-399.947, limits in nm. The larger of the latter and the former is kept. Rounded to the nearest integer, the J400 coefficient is 153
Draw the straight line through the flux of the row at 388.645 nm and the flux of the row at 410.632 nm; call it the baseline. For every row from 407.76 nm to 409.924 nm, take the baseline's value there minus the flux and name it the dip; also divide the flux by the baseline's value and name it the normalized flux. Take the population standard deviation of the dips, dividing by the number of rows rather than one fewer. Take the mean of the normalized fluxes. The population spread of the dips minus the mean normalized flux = 11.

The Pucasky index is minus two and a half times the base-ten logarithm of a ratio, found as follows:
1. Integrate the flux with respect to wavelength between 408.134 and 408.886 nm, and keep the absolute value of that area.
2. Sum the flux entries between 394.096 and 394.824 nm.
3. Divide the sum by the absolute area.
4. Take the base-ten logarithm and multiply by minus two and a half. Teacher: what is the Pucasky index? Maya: -2.57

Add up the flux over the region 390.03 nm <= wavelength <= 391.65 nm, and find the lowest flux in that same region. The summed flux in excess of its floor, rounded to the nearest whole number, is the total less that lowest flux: 2474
